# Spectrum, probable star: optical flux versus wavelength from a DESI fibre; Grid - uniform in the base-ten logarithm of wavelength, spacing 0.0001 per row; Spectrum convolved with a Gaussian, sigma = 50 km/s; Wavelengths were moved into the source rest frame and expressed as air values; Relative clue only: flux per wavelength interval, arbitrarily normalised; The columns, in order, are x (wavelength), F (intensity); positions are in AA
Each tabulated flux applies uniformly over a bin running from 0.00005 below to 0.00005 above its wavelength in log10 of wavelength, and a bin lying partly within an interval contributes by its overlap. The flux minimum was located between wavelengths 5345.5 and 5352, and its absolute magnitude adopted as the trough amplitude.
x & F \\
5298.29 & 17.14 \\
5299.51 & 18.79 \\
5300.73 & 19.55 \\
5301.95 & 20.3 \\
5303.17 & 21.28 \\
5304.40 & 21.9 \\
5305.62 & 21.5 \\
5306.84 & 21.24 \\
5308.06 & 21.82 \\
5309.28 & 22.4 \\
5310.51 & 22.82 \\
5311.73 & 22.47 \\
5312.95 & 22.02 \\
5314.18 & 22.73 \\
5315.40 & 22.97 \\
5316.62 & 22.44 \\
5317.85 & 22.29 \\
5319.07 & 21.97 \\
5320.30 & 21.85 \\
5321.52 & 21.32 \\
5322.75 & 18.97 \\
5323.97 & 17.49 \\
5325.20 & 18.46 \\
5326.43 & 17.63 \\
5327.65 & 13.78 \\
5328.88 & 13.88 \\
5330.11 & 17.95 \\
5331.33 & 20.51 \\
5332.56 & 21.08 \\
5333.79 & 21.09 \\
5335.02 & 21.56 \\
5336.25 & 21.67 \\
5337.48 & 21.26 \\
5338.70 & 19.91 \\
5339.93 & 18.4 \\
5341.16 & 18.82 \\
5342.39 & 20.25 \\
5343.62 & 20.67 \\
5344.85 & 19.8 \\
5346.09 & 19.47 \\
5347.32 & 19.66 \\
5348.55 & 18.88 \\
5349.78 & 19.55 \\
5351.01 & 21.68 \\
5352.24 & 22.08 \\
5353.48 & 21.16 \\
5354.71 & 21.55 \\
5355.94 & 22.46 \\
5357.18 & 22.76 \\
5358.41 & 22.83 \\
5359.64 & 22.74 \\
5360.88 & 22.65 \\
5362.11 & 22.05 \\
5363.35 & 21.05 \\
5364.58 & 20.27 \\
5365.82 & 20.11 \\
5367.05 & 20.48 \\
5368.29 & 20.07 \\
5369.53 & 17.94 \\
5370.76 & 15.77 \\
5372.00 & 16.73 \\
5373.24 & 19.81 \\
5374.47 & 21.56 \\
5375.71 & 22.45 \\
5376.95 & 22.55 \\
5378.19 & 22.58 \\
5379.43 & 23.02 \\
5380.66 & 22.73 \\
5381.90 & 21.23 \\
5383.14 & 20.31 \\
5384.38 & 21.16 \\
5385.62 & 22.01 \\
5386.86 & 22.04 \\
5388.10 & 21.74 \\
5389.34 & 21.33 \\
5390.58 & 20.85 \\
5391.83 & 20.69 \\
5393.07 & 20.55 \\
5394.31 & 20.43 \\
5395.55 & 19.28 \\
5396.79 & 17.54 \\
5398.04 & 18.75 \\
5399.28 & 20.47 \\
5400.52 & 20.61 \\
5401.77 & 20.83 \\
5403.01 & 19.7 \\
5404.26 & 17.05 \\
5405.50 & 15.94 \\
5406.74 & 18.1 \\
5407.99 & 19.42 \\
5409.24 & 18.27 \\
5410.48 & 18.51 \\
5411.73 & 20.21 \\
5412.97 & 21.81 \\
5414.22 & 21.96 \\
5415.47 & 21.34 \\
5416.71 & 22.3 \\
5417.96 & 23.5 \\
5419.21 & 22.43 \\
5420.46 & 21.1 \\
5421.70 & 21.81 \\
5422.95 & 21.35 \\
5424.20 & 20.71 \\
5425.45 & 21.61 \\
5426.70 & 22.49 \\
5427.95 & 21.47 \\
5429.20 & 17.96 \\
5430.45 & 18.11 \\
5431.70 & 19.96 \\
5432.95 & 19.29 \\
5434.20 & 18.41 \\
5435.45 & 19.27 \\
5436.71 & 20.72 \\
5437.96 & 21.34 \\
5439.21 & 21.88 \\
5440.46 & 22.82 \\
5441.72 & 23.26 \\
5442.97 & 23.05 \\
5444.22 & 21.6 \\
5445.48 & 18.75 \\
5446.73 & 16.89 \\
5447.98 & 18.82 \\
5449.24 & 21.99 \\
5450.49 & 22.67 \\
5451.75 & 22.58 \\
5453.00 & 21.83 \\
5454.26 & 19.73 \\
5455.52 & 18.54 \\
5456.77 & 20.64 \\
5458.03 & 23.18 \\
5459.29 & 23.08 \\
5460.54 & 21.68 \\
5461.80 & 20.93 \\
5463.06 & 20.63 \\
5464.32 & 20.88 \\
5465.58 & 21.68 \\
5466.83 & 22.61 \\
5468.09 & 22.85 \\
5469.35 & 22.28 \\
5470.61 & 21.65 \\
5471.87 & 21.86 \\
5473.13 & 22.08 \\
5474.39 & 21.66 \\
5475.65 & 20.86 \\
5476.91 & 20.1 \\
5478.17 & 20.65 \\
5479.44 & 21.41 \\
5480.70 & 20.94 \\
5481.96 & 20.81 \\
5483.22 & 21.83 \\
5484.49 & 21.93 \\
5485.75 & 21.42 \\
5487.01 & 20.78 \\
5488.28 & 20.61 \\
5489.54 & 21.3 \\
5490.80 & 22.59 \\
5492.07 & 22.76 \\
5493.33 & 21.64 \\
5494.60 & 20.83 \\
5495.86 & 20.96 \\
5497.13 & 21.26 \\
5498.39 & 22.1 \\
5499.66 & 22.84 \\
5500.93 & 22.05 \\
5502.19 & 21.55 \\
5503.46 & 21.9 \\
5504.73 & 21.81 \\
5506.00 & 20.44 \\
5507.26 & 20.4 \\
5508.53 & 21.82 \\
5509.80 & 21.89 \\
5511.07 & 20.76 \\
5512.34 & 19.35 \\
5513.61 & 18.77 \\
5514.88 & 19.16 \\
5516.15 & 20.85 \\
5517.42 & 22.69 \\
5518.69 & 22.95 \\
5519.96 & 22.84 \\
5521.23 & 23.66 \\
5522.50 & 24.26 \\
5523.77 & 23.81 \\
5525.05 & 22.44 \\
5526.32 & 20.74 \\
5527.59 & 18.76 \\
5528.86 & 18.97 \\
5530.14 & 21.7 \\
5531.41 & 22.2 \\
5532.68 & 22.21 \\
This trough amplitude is 18.9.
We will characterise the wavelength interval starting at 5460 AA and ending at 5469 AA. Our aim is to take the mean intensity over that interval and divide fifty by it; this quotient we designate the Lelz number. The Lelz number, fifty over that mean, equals 2.31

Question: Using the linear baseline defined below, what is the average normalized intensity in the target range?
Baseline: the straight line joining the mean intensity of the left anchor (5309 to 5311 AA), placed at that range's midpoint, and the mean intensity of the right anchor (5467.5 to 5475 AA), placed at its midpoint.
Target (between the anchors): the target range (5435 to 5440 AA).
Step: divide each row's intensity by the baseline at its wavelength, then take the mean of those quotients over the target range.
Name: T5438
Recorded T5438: 0.94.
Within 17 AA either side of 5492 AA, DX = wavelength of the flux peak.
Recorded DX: 5499.66 AA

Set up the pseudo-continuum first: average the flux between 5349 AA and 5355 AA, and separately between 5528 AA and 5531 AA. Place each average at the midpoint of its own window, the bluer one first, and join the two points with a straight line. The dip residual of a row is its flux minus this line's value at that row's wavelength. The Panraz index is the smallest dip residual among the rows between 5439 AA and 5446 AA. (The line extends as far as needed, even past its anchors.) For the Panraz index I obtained -2.0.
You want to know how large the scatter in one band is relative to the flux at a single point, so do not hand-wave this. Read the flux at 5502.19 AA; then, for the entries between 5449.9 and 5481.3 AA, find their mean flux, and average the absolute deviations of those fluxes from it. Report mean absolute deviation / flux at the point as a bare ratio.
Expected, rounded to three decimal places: 0.041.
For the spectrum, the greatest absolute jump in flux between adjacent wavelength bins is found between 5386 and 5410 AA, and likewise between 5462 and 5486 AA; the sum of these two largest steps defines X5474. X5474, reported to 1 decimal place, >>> 3.7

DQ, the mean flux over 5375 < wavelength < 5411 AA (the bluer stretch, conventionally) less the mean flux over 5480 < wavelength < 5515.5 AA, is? -0.9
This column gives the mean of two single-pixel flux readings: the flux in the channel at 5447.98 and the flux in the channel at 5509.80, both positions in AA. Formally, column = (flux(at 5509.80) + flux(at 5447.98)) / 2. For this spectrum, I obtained 20.4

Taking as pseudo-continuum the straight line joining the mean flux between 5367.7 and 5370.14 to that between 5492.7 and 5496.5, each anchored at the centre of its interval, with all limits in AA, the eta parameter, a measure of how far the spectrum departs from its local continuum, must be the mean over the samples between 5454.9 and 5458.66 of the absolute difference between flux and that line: 1.58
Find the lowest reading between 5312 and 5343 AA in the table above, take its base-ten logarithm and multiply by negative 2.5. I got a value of -2.85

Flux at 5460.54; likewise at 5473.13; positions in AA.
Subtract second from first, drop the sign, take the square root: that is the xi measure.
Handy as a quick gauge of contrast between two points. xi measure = 0.6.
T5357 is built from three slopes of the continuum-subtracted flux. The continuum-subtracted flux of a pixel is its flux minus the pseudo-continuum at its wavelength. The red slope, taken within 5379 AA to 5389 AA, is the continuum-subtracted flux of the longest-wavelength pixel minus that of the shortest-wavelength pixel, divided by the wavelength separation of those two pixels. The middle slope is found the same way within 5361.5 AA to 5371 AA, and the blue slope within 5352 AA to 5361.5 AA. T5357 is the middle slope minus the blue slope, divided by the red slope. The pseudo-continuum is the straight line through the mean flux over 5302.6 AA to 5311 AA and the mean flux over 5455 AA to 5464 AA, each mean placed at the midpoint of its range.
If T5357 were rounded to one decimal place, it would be 5.5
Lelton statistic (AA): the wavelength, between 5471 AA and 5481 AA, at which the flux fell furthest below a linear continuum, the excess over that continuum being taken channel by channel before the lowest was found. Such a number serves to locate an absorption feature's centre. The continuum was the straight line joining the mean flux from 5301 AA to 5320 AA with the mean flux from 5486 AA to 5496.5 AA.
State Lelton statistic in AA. 5476.91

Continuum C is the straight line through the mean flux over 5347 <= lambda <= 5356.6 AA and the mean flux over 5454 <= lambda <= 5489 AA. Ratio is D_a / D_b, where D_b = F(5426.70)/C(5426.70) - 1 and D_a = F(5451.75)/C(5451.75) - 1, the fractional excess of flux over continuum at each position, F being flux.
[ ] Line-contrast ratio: 1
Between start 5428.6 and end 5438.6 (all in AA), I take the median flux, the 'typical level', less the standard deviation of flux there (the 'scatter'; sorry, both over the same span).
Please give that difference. 18.1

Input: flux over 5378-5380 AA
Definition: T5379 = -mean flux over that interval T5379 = -22.8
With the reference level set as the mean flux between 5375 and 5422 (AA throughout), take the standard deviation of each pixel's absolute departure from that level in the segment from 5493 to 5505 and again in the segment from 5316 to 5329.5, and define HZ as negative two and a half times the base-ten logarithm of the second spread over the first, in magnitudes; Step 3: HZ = -1.4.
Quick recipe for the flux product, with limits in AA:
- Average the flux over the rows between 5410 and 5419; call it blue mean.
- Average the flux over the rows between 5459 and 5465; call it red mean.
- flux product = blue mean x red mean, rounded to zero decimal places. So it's 458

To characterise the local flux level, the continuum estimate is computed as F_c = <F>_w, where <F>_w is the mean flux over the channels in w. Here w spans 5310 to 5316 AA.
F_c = 22.6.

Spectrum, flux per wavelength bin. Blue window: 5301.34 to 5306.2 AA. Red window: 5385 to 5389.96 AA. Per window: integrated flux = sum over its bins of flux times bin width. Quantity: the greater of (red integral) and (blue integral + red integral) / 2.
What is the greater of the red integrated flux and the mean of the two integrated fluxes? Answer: 108.1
